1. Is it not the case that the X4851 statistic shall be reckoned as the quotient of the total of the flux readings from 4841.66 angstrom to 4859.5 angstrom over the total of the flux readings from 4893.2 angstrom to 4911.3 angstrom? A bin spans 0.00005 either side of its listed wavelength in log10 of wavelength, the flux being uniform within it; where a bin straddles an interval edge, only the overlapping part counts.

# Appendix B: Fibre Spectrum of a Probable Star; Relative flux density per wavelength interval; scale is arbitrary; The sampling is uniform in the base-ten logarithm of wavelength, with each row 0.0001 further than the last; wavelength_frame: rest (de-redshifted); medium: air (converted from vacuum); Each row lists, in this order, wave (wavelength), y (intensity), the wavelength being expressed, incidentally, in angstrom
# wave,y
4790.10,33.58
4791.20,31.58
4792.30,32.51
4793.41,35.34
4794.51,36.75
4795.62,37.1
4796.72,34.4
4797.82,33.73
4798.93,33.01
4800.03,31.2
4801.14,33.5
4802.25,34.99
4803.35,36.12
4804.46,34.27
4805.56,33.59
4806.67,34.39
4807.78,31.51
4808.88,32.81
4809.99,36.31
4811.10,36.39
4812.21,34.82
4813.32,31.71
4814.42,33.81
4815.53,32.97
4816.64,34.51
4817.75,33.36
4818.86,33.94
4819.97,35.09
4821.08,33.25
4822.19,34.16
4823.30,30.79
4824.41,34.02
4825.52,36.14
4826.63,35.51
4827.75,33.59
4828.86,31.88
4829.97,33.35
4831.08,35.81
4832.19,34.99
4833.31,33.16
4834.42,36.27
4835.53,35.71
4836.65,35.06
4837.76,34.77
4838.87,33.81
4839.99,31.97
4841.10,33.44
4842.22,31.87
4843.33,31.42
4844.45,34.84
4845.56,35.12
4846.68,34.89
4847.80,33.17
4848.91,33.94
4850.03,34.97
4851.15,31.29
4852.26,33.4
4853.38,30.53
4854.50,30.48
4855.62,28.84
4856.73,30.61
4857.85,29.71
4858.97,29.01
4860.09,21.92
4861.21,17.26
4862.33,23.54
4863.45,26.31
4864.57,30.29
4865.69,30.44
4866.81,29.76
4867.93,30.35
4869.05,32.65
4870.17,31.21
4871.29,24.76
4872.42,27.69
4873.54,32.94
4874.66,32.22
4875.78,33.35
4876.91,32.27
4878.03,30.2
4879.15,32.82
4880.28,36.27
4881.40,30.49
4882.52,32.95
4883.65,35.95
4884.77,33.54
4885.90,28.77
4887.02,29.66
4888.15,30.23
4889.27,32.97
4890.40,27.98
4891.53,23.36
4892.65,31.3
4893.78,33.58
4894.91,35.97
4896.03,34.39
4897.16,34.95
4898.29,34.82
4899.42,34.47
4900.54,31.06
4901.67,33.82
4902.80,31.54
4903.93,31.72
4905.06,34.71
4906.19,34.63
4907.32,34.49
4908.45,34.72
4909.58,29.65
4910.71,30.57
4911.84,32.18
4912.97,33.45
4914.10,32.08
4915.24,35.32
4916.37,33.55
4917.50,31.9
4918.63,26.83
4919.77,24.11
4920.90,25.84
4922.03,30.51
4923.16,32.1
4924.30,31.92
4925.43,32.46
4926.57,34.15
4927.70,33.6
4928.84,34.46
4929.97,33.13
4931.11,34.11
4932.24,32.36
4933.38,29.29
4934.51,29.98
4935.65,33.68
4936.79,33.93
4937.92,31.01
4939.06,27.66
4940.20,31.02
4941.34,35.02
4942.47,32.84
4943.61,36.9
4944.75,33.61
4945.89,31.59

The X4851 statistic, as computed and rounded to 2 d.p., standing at 0.96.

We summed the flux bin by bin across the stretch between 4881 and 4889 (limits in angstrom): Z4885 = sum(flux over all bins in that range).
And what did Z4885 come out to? 222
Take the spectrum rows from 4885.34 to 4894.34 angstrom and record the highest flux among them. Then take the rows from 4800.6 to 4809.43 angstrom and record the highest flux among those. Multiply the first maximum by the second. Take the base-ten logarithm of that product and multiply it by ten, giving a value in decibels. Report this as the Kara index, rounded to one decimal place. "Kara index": 30.8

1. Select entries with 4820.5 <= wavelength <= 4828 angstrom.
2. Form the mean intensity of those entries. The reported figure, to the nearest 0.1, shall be 33.9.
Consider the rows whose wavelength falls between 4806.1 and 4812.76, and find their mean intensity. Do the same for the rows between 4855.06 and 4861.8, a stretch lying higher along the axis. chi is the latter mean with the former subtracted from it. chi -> -8.1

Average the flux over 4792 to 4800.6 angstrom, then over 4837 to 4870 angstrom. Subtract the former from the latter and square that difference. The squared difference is 13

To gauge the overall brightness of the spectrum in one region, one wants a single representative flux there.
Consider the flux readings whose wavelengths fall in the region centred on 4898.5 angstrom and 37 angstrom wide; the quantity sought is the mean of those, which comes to 32.6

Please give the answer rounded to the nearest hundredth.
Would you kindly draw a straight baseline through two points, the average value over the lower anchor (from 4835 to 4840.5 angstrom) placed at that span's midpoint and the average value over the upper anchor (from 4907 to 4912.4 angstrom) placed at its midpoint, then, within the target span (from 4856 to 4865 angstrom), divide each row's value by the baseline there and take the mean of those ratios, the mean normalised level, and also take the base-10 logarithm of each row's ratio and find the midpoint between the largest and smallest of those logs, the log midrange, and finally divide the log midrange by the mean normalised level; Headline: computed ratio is -0.21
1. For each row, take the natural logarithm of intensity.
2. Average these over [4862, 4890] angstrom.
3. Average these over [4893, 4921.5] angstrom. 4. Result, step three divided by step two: 1.014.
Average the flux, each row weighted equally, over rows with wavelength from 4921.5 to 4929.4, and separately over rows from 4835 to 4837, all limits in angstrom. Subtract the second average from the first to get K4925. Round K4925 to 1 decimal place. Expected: -2.6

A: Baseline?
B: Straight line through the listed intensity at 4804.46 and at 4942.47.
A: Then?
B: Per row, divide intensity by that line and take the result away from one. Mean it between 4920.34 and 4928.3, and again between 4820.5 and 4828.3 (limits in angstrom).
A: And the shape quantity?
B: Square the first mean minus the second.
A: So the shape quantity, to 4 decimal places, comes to 0.0017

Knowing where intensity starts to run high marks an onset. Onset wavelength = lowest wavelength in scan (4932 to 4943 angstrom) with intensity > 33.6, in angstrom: 4935.65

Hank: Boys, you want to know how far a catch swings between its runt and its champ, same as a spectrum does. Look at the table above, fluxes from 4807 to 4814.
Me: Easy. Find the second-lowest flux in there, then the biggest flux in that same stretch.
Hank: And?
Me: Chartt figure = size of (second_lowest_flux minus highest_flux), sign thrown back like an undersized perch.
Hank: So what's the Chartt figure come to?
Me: 4.7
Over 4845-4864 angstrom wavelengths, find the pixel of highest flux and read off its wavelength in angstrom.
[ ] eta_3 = 4845.56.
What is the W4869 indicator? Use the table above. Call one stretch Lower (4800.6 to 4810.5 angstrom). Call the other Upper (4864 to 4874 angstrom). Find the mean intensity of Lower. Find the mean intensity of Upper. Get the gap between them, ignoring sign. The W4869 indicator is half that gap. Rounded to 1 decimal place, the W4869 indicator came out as 2.1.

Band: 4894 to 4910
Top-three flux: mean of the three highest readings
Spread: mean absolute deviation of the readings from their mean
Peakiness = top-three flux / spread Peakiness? 23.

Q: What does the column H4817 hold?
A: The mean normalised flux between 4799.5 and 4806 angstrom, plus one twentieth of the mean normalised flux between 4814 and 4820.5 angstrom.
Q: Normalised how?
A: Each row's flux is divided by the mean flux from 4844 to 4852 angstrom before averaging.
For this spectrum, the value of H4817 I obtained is 1.05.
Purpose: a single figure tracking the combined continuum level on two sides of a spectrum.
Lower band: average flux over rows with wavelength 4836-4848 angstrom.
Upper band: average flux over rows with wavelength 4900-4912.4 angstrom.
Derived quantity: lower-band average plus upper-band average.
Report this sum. 66.3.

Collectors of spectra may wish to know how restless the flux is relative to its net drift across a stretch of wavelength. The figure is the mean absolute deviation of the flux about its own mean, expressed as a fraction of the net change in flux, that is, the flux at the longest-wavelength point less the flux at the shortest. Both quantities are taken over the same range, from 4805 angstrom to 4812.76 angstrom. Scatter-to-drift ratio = 1.1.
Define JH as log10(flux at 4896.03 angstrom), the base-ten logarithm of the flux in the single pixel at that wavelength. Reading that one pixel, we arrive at 1.54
